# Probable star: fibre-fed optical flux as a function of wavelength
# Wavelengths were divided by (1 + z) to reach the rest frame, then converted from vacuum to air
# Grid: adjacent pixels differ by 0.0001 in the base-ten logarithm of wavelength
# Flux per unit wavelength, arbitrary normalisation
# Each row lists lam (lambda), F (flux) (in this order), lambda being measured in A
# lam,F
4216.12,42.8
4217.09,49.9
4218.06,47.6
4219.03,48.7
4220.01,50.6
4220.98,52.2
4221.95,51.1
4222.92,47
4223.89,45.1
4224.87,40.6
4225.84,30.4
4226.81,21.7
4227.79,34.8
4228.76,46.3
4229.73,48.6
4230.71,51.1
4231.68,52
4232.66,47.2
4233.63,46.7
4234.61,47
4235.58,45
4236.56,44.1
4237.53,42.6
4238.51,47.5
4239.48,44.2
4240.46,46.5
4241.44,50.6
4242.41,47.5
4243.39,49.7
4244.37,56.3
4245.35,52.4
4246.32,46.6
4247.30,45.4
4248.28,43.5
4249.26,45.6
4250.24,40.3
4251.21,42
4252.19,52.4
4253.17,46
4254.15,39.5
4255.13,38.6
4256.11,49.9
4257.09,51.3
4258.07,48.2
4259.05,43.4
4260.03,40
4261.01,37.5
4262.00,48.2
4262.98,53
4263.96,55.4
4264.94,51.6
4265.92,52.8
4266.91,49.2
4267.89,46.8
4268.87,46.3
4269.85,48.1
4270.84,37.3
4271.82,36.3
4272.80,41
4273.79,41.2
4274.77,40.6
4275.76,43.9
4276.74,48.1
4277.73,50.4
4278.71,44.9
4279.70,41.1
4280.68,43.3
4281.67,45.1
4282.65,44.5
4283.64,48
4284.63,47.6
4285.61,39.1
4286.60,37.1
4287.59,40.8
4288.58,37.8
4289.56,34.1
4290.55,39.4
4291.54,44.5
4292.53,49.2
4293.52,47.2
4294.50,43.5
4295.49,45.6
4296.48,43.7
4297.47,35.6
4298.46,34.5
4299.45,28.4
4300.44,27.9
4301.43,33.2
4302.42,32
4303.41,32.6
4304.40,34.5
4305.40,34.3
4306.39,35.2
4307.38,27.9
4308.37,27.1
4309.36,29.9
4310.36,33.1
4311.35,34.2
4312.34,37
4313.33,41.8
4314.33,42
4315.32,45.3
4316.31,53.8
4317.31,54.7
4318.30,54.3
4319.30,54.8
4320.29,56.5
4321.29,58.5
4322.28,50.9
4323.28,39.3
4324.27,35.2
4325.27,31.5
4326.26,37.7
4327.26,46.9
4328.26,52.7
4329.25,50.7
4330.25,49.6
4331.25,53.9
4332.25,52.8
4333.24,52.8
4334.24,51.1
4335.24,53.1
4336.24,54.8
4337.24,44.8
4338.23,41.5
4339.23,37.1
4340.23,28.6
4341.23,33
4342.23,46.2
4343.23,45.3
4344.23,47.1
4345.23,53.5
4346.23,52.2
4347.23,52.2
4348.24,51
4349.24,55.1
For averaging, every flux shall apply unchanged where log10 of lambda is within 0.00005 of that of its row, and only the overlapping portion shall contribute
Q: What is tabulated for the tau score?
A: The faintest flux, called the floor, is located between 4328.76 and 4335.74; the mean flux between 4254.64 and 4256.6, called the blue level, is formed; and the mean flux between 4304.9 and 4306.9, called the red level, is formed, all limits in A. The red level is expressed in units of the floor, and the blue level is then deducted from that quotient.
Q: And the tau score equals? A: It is -43.5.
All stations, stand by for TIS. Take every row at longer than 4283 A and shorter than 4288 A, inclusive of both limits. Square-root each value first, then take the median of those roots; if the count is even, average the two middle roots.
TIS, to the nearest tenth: 6.4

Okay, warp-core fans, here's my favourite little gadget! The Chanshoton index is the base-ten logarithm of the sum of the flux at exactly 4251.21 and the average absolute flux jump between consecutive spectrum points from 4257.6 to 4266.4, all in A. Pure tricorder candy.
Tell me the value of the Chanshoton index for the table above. 1.66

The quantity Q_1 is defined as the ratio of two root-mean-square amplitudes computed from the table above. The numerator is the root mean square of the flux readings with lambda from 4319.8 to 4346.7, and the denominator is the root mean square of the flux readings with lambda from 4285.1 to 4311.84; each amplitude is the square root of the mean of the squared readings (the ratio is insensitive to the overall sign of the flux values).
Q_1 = 1.28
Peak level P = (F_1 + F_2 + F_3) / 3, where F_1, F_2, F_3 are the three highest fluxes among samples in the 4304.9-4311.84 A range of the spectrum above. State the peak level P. 35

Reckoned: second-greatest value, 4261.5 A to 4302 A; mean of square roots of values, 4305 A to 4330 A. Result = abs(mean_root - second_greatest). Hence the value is 46.5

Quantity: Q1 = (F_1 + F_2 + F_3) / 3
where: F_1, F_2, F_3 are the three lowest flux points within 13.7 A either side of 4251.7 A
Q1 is 39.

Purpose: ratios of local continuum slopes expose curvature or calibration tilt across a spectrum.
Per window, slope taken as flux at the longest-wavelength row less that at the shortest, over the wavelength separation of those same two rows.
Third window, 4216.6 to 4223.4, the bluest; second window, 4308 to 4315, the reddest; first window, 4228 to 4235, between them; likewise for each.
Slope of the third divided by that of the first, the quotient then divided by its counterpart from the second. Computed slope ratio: -1.7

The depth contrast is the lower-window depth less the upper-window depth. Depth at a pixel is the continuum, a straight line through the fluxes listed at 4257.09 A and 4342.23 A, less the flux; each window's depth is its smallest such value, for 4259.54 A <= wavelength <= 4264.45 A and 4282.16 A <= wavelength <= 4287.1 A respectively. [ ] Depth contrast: -6.2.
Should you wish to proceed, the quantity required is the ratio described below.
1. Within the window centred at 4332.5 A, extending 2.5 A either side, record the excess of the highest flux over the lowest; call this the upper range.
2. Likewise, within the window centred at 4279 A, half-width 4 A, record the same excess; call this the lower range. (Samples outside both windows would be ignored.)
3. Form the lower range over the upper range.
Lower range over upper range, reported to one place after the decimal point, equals 2.2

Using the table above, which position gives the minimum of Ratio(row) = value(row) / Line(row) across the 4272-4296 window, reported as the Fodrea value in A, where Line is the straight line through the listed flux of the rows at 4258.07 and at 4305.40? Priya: 4289.56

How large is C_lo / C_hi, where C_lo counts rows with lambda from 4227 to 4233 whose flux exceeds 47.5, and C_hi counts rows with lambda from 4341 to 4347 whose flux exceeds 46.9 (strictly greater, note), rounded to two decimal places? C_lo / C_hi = 1.00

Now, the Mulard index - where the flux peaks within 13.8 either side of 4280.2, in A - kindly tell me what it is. 4277.73 A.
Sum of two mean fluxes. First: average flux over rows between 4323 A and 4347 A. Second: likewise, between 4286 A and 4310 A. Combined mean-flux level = 82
